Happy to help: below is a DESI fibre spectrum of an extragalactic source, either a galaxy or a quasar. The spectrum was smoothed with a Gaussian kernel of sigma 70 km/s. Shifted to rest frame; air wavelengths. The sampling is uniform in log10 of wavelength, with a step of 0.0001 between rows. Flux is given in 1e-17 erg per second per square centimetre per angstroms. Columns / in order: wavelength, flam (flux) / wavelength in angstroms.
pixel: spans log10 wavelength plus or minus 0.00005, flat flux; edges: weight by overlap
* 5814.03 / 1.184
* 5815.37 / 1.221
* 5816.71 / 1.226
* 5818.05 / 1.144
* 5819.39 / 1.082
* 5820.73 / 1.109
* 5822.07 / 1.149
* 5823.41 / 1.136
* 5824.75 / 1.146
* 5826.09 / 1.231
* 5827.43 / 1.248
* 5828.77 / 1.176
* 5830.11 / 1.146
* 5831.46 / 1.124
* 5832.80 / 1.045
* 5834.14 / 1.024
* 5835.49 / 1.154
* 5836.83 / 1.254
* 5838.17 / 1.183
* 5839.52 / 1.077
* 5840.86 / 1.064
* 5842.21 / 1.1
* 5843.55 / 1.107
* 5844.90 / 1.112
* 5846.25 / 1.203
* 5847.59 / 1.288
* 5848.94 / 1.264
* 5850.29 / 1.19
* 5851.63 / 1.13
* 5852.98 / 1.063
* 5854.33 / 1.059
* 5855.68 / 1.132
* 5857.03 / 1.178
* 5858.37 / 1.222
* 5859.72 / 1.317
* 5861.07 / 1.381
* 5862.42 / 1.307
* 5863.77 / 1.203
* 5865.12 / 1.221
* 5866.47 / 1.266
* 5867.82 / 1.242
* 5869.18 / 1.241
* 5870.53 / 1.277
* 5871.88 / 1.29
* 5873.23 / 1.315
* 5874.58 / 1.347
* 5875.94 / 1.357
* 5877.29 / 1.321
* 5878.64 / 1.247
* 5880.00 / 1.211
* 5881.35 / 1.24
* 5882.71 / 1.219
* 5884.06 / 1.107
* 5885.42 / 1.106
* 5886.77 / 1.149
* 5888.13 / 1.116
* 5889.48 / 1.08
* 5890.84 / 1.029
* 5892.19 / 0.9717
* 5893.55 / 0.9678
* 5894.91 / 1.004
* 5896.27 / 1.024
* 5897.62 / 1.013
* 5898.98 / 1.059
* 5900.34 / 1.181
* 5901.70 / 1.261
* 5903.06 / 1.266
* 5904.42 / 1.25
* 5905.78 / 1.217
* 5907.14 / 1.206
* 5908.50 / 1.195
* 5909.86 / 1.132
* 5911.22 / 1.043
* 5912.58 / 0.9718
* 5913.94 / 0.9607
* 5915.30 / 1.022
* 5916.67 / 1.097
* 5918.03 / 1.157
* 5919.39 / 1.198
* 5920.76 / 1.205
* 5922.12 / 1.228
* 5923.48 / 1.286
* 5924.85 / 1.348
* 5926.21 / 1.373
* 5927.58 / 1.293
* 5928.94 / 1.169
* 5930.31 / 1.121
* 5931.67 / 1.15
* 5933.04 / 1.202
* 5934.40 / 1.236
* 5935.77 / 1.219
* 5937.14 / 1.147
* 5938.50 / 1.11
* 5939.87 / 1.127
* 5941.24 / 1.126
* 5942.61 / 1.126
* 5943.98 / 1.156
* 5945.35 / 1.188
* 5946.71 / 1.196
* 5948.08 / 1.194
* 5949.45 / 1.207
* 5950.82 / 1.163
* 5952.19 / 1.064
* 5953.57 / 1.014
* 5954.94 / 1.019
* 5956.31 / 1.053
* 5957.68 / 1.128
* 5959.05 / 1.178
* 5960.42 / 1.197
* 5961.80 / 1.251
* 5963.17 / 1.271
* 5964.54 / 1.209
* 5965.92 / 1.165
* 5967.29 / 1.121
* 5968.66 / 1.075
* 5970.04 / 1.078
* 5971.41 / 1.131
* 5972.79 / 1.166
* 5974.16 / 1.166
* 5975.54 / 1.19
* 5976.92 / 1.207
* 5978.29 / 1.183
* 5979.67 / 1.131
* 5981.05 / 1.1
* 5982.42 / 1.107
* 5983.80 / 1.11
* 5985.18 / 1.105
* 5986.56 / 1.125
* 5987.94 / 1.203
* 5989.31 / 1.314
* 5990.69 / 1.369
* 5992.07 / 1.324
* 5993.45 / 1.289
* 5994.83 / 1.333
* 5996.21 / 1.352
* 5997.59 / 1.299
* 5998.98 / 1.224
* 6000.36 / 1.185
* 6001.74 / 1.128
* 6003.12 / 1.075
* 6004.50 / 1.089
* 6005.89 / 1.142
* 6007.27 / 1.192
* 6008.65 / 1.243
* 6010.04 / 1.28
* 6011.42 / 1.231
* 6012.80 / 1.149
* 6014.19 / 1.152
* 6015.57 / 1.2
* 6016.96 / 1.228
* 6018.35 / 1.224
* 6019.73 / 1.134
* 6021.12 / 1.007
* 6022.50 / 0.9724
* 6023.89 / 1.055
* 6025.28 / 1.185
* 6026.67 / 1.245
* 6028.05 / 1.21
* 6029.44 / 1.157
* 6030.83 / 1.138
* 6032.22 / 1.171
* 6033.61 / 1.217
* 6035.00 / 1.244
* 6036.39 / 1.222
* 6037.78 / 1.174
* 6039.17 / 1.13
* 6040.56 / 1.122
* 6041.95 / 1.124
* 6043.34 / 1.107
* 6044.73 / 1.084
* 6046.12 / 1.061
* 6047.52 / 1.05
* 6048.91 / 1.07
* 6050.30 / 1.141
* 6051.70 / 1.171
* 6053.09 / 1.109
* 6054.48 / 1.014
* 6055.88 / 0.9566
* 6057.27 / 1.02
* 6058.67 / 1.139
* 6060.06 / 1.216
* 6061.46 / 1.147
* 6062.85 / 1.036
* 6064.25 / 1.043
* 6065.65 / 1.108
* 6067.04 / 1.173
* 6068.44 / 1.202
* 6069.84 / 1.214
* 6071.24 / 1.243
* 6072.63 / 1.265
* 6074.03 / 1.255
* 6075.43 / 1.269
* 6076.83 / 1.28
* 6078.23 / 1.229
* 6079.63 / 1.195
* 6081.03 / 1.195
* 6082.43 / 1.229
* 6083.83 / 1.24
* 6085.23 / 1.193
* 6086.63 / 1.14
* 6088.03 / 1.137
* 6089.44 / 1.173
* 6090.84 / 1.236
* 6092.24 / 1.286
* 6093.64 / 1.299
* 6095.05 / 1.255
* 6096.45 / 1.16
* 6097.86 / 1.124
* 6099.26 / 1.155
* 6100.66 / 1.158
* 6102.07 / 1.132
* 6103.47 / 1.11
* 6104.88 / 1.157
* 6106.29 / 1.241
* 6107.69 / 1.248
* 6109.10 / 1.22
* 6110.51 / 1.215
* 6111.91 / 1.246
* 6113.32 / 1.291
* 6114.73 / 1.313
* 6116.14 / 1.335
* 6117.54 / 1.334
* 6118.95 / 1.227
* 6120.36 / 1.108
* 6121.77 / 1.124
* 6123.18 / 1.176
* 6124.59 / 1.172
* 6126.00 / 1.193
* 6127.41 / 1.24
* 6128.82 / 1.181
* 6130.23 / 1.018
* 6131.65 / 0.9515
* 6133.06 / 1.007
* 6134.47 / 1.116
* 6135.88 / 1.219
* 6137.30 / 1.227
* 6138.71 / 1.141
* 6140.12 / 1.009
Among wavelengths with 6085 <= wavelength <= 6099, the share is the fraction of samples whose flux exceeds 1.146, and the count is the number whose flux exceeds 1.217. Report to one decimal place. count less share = 3.3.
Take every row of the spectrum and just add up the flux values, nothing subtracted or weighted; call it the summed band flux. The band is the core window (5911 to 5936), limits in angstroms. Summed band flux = 22.3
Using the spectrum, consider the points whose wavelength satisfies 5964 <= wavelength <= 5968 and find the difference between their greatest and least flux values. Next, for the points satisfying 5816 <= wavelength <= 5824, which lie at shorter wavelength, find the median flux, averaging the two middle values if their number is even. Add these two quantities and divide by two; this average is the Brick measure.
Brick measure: 0.614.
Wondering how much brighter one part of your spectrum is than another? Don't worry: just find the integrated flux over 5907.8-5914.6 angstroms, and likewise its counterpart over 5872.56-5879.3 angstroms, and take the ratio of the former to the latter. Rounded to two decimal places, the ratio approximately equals 0.81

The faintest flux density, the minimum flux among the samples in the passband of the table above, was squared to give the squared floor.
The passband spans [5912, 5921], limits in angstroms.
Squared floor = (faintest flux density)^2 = 0.92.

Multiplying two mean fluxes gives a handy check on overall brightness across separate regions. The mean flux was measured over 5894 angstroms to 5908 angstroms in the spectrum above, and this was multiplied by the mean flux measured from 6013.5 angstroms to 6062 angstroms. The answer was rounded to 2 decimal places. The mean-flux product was 1.30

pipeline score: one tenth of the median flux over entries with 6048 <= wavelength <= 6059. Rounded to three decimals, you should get 0.109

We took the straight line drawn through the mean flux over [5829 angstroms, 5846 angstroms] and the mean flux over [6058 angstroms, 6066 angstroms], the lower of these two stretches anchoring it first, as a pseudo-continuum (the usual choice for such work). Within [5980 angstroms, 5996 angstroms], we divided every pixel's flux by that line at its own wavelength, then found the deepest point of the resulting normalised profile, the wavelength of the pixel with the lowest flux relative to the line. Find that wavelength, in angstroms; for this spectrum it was 5981.05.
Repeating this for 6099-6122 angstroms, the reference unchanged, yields 6120.36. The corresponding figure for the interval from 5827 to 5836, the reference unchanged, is 5834.14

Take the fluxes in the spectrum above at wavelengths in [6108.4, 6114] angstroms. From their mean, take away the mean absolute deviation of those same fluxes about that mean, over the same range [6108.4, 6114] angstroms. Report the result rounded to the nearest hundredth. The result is 1.22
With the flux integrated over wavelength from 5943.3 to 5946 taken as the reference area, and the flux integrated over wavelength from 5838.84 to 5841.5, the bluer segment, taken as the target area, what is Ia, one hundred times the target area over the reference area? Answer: 90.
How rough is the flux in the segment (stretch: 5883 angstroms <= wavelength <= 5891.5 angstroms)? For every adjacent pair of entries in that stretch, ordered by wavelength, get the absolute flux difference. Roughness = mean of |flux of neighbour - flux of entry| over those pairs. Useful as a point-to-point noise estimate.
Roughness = 0.033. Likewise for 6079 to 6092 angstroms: 0.031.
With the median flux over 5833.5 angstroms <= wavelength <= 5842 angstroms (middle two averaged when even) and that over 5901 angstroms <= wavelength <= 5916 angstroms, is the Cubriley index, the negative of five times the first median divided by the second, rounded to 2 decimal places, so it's -4.67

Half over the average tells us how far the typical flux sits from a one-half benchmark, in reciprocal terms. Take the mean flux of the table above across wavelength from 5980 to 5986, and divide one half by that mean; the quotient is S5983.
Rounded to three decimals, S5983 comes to 0.452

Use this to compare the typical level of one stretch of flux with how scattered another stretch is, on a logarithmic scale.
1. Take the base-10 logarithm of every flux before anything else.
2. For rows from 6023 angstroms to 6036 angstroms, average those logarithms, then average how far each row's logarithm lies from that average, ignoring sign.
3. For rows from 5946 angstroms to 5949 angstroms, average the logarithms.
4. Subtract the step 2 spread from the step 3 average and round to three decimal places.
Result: 0.061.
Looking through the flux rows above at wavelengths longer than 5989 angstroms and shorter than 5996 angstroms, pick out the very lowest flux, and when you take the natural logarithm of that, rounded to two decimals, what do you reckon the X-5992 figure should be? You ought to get 0.25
